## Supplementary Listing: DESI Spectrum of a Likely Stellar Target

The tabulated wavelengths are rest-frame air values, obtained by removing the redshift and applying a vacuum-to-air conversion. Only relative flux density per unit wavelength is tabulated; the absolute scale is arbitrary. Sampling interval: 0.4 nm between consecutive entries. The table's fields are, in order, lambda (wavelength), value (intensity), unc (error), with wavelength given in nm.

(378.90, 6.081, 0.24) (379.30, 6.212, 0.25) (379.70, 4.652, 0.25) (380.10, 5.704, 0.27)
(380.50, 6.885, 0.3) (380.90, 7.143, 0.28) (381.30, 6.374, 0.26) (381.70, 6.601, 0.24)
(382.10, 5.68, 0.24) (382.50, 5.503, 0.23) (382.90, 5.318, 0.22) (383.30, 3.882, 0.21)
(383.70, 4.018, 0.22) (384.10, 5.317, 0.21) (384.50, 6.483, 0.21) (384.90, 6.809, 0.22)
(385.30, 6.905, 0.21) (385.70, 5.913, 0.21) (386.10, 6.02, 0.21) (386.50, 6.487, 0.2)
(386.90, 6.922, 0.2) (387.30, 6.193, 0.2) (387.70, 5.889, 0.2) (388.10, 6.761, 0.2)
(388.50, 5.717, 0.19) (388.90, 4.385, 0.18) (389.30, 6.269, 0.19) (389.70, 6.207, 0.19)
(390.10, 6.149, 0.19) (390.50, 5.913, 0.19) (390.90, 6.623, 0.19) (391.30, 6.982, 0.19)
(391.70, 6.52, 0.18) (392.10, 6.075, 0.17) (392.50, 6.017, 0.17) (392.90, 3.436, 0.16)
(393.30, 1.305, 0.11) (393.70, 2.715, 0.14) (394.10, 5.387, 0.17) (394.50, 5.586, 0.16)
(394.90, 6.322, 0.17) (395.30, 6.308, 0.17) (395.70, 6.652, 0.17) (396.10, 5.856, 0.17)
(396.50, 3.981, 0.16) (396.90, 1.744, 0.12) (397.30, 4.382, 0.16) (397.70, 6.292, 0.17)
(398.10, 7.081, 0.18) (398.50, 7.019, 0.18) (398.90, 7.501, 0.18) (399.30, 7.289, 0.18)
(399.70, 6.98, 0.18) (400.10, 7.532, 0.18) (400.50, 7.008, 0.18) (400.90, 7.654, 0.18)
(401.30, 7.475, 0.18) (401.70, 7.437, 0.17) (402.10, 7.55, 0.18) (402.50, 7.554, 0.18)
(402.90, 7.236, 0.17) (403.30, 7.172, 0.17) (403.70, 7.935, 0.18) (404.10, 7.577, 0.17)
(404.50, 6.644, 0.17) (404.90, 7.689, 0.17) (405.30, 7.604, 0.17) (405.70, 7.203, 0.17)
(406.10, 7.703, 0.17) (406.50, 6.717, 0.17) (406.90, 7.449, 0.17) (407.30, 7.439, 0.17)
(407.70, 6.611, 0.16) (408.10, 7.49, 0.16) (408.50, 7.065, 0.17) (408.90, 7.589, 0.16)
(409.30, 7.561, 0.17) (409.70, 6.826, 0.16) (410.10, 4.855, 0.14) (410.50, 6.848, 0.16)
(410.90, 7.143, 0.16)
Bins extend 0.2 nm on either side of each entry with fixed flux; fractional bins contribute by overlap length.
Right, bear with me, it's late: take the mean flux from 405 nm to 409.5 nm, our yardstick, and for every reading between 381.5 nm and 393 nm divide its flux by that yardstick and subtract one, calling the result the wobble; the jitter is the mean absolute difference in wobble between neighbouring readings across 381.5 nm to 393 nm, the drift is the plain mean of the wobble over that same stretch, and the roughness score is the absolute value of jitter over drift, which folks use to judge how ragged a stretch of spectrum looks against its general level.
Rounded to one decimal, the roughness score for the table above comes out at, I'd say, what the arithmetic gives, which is 0.5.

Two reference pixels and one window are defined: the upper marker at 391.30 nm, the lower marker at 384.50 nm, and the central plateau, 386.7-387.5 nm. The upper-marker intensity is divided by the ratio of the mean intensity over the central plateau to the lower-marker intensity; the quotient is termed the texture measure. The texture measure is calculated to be 6.9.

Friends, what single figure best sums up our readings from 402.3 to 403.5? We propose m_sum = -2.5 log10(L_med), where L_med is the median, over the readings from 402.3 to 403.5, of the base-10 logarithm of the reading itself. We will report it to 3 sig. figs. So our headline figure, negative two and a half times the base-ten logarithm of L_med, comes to 0.164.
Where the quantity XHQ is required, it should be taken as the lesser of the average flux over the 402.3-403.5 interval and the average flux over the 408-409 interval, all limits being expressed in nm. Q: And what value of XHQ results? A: 7.3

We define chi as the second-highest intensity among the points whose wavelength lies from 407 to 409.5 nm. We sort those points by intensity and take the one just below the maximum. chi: 7.561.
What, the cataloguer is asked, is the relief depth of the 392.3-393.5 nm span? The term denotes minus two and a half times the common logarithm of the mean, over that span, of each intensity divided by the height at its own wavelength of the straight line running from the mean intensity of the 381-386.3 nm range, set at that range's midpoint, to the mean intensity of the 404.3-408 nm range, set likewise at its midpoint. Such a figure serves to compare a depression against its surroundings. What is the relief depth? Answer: 0.62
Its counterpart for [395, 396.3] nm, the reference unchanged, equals 0.05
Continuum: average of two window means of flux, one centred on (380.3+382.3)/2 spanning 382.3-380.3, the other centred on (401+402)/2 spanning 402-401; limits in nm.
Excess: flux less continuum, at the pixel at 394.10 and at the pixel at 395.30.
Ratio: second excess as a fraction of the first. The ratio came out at 0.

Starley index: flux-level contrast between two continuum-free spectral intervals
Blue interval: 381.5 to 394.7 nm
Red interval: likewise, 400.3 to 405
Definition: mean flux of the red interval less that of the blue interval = 1.8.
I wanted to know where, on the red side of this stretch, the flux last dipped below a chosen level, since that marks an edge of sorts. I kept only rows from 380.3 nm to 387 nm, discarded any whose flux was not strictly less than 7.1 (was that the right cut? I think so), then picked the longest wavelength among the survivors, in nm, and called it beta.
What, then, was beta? 386.90 nm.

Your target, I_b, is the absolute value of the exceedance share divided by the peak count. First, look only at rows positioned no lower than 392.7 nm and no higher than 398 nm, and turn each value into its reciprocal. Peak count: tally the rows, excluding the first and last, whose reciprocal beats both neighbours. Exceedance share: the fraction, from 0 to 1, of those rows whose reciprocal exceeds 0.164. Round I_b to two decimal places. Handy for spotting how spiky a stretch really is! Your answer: 0.23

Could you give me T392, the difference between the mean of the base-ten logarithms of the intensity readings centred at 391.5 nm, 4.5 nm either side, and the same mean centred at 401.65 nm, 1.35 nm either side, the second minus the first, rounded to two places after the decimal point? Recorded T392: 0.14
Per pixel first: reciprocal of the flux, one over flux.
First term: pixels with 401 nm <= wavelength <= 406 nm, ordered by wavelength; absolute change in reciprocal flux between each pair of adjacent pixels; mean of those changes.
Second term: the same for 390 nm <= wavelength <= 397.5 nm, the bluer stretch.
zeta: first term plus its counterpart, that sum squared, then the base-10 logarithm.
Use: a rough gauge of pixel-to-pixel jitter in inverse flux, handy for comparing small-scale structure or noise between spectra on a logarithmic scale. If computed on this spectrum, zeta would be -1.84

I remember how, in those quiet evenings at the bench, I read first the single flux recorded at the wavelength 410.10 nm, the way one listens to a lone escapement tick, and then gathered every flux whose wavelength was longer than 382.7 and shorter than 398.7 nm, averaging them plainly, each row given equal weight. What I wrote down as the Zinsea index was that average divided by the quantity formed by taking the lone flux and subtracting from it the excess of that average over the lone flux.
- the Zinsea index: 1.36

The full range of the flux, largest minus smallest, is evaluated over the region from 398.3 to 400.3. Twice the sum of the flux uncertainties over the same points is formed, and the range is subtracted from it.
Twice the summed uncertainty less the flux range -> 1.2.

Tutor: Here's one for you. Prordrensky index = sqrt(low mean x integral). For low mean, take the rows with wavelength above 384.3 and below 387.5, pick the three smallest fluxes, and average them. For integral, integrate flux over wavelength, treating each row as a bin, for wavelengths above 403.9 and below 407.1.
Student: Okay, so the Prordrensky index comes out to 11.9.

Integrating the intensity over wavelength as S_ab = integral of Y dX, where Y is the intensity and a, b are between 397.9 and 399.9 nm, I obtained 14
